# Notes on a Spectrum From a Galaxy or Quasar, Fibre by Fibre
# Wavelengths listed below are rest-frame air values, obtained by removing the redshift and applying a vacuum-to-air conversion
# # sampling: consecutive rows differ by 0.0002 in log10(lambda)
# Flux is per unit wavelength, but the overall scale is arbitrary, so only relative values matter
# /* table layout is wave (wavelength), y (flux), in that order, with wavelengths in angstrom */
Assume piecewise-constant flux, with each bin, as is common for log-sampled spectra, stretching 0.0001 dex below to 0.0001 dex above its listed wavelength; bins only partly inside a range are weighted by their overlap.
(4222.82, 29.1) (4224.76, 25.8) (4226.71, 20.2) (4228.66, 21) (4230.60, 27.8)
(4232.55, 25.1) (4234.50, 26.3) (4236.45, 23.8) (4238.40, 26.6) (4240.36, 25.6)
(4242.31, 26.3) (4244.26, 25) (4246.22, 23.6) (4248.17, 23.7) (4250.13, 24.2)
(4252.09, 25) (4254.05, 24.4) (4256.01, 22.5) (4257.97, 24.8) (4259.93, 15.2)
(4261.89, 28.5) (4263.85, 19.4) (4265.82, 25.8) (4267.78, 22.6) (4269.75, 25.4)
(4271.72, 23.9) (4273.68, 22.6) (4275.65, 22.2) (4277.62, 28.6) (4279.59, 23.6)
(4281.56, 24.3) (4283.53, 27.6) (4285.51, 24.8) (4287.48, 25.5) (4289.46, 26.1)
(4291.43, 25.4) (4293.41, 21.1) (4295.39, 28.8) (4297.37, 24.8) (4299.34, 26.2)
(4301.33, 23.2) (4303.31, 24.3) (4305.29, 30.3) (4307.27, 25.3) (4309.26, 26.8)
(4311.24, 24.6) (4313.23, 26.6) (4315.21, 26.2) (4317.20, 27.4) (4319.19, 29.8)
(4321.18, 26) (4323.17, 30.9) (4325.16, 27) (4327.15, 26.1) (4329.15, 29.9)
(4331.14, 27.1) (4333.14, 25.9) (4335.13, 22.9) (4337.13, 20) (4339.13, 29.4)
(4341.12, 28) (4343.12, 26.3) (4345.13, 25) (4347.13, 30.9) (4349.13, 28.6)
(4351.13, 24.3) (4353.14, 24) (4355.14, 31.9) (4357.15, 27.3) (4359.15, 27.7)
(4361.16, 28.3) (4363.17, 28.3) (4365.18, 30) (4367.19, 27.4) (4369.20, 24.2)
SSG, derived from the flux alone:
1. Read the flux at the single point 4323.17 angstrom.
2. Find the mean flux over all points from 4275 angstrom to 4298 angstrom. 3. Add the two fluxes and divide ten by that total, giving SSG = 0.178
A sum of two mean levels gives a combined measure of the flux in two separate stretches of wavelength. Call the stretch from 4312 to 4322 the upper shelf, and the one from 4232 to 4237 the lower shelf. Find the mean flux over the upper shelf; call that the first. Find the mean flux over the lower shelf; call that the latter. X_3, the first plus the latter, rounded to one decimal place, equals 52.3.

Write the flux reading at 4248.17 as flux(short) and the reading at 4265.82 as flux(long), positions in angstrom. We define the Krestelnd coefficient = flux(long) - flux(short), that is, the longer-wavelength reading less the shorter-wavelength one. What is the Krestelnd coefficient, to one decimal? 2.1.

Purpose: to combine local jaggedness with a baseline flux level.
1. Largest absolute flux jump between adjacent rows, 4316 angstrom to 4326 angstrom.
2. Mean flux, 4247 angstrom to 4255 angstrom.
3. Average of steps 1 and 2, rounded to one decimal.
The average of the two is 14.6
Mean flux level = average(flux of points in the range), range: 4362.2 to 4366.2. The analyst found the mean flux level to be 29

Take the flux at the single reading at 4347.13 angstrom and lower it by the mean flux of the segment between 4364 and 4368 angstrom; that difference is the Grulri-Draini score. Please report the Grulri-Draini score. 2.2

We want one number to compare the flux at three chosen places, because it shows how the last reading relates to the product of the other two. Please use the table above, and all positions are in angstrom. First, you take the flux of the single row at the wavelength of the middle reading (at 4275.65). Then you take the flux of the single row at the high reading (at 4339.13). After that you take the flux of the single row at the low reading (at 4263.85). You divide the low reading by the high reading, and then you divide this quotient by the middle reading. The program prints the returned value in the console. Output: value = 0.030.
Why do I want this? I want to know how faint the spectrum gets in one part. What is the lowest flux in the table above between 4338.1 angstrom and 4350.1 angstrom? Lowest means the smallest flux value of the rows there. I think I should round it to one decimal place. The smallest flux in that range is 25.0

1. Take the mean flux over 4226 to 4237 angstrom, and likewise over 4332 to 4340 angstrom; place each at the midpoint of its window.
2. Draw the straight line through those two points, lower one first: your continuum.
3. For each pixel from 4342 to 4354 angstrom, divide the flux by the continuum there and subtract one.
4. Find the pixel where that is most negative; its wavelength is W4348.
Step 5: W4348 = 4353.14 angstrom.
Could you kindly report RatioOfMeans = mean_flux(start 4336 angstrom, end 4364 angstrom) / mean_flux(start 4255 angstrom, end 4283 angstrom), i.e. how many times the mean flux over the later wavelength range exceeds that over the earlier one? 1.15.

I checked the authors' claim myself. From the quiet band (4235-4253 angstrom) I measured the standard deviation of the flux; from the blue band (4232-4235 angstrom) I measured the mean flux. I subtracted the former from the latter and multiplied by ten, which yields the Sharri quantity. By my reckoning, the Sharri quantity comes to 246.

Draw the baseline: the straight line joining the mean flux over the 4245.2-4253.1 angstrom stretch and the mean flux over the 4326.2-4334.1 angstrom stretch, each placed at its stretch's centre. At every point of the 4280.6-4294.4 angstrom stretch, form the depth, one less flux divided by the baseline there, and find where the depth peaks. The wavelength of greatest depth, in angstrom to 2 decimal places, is 4293.41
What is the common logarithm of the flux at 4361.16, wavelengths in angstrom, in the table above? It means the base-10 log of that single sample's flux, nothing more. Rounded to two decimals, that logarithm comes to 1.45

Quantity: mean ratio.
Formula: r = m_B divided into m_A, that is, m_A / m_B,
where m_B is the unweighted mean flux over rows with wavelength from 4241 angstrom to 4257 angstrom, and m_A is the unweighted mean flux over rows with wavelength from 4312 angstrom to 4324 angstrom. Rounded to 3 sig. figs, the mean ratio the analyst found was 1.14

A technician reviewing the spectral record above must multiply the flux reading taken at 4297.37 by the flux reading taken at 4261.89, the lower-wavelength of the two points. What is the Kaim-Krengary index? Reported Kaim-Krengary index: 707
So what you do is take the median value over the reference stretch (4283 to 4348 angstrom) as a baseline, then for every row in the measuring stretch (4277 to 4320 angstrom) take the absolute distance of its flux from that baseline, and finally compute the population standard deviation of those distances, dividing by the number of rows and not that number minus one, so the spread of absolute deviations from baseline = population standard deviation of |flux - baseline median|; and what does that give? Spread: 1.33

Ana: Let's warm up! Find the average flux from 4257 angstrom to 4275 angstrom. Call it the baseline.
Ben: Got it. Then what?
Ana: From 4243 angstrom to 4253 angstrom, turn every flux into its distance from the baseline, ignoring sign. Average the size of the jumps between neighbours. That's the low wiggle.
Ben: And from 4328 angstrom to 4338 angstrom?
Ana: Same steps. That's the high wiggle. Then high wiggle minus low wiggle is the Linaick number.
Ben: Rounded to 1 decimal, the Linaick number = 1.7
